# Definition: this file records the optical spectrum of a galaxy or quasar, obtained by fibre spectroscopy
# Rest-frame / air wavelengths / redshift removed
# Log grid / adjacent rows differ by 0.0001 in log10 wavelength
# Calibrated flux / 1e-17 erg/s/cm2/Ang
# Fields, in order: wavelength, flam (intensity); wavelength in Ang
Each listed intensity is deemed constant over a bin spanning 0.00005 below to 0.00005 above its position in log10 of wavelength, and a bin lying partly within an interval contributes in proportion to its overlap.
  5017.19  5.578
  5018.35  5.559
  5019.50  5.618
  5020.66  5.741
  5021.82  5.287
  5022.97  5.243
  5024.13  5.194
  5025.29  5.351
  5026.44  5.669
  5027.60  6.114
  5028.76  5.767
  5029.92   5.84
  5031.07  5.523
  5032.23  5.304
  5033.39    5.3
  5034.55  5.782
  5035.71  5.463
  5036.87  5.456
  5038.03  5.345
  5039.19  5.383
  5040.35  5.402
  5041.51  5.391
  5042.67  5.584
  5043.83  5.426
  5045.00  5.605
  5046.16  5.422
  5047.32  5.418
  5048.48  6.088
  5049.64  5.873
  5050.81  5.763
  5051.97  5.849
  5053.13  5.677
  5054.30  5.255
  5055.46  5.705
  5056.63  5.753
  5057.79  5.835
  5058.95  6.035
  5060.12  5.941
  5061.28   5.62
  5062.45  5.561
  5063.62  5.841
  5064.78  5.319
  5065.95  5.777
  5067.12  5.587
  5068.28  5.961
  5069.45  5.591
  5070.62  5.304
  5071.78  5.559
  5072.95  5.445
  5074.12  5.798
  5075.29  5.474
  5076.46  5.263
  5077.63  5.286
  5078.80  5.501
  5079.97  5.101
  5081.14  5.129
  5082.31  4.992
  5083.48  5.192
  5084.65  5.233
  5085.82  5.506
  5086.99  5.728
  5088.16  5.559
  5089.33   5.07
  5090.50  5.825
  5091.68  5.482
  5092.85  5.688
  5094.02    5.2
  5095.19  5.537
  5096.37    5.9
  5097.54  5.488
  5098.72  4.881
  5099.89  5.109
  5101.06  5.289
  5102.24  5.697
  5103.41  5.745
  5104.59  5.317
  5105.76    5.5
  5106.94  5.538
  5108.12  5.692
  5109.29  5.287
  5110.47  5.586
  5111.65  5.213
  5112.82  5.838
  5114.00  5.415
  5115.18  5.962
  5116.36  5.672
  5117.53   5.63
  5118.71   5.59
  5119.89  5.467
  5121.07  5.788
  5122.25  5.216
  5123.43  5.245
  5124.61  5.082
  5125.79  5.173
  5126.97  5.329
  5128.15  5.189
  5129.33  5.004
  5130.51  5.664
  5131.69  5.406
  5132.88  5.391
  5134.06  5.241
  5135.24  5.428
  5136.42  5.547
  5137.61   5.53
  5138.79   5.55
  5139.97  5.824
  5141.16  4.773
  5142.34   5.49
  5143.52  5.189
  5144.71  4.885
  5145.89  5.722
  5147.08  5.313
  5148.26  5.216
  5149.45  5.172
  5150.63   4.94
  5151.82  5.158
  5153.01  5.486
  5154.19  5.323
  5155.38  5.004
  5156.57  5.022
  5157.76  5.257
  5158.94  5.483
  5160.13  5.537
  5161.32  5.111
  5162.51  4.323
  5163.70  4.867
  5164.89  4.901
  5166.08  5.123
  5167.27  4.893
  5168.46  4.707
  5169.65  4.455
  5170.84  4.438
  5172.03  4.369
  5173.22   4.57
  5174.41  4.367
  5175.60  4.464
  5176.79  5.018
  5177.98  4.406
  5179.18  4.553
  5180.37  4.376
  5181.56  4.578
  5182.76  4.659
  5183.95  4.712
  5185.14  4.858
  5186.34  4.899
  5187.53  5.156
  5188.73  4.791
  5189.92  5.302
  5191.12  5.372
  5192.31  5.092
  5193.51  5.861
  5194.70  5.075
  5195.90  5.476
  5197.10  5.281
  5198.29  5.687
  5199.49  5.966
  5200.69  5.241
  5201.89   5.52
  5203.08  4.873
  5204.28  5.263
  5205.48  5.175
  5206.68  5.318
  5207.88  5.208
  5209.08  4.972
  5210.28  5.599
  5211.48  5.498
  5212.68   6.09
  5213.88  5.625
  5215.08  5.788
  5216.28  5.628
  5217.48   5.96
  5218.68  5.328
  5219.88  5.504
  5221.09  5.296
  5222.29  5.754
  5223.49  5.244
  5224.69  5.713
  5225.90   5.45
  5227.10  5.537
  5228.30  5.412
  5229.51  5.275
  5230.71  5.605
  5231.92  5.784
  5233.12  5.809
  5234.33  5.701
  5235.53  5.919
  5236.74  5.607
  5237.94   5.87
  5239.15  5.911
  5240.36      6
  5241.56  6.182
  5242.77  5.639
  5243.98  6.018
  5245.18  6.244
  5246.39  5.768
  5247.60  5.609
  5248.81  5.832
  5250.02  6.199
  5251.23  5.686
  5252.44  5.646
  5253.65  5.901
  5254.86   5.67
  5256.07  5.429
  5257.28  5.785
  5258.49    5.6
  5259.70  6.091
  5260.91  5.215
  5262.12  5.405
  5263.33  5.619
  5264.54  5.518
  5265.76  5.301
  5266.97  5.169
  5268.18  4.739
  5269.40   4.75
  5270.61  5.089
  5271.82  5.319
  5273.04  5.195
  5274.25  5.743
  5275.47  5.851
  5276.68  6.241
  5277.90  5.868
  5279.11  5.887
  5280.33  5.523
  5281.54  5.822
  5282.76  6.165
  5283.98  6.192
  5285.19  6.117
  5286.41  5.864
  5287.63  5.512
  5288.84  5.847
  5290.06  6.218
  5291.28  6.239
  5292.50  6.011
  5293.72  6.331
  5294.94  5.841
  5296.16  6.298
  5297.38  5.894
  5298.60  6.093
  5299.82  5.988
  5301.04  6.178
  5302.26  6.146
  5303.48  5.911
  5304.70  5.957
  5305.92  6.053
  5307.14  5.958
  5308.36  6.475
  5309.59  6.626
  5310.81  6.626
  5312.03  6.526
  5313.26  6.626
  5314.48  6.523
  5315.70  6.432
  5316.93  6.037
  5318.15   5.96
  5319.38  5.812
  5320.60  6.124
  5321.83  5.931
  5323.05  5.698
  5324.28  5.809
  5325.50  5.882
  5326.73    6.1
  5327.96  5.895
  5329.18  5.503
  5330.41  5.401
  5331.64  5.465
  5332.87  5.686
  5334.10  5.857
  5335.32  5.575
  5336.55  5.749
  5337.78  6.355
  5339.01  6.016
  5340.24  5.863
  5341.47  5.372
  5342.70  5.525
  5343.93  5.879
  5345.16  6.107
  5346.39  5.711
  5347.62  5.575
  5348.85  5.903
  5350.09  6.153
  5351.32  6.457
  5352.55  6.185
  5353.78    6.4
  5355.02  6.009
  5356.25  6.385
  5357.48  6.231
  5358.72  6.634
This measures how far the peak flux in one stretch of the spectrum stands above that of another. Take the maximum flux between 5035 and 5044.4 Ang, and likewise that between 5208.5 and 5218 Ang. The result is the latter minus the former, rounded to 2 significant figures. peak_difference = 0.51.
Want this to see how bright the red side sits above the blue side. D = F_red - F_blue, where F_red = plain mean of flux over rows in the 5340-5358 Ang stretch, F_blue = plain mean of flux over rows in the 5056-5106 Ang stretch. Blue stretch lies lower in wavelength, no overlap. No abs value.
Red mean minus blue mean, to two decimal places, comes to 0.48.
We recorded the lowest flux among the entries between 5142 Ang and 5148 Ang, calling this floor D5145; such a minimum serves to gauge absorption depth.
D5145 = 4.885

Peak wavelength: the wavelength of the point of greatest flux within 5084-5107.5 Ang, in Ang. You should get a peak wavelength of 5096.37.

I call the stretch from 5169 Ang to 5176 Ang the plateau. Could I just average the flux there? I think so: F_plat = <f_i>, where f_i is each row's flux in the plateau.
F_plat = 4.4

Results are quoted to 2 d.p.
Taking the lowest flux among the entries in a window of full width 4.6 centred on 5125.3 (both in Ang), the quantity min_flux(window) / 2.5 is 2.03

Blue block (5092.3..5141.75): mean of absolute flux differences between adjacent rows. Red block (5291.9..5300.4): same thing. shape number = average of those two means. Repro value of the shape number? 0.30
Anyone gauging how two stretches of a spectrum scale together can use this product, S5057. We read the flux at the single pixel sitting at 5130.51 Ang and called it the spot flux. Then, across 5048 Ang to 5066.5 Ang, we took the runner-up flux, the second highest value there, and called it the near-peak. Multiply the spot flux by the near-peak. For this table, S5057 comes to 34.2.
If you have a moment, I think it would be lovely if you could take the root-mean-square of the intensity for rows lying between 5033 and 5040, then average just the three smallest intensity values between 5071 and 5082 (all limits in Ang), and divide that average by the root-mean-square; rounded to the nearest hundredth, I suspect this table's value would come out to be 0.95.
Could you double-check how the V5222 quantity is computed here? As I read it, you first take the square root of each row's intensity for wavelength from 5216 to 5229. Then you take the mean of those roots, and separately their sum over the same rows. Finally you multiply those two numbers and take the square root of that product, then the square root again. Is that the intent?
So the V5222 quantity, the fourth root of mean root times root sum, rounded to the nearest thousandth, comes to 2.792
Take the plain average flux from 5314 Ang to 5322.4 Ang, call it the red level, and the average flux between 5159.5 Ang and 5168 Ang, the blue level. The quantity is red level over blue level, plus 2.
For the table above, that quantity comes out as 3.23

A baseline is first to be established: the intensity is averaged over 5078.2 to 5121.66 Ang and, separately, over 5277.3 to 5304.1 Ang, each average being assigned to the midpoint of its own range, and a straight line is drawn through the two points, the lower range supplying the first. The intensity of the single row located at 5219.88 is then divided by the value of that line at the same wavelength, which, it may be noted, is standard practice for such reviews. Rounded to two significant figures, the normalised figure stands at 0.95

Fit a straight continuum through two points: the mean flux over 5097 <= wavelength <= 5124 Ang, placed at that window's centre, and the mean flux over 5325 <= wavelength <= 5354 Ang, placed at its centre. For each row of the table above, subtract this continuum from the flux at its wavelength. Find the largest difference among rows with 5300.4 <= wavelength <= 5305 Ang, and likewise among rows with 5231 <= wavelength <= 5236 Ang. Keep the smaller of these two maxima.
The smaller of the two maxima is 0.23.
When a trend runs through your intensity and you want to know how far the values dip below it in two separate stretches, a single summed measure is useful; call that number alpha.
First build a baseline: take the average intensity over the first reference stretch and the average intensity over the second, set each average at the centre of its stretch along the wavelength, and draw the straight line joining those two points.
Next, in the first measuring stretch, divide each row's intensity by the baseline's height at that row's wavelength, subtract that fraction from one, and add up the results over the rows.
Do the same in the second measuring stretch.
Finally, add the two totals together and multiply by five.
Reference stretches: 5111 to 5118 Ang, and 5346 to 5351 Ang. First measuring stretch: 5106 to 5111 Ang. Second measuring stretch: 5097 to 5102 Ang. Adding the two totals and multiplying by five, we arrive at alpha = 1.8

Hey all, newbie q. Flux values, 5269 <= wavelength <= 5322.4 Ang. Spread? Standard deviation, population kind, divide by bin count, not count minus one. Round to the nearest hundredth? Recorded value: 0.40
